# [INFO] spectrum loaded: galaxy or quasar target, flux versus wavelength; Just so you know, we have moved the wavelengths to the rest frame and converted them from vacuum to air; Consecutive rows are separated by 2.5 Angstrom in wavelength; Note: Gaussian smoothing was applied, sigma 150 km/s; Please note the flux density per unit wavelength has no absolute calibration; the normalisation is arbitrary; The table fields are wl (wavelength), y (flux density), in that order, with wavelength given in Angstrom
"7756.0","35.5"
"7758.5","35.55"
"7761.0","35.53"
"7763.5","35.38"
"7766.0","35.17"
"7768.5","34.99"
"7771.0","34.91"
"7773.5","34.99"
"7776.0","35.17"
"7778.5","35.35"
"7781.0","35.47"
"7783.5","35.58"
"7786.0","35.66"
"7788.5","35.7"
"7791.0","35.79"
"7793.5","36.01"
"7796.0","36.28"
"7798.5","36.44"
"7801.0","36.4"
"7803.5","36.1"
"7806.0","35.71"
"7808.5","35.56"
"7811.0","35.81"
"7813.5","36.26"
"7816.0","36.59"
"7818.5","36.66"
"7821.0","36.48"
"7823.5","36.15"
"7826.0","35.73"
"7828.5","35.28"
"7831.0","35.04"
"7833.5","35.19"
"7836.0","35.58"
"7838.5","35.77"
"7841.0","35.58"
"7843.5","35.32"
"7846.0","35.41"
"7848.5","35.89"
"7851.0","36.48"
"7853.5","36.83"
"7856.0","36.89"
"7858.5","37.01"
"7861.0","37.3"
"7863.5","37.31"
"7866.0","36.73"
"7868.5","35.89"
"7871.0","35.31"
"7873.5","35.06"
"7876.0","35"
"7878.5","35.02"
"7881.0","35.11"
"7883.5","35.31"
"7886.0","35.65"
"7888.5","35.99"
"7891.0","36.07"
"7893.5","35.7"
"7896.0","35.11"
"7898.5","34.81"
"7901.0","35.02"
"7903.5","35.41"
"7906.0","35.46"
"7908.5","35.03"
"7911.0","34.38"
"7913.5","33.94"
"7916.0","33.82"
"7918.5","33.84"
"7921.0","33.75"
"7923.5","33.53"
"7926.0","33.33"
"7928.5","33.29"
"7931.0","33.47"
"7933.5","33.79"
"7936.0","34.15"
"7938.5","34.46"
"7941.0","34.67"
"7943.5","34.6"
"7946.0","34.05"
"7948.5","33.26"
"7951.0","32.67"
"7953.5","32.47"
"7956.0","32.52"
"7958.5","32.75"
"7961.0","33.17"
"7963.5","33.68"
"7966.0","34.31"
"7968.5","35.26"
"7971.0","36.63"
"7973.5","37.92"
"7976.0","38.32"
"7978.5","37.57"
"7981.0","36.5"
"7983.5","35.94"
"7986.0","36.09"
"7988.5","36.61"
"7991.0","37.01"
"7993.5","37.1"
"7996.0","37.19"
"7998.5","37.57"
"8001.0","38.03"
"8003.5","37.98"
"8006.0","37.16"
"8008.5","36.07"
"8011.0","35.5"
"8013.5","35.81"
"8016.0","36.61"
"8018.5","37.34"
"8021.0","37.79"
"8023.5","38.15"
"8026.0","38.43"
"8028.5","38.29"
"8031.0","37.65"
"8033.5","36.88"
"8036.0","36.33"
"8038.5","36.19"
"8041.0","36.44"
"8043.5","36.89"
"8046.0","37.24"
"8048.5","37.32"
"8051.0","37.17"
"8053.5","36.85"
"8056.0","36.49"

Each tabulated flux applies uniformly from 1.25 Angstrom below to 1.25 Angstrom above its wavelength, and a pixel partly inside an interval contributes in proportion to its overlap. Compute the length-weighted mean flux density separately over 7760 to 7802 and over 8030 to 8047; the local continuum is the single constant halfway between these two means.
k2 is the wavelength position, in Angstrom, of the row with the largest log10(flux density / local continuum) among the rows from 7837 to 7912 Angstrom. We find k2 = 7863.5 Angstrom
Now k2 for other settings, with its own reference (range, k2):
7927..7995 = 7976.0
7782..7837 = 7818.5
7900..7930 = 7906.0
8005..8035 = 8026.0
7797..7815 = 7798.5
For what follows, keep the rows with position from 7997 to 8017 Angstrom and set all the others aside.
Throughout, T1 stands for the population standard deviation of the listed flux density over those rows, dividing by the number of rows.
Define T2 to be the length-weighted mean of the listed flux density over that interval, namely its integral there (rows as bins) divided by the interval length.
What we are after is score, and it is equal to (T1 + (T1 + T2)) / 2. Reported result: 19.3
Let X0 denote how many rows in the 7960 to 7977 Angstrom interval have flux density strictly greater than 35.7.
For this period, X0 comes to 3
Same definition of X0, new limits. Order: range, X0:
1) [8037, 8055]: 7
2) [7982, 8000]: 7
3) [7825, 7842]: 2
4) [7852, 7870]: 7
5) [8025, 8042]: 7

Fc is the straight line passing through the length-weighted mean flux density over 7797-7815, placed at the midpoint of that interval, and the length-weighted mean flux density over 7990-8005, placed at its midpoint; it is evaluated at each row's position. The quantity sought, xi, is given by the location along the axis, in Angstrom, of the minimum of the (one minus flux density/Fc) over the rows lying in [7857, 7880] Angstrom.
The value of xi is 7861.0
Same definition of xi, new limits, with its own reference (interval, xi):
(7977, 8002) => 8001.0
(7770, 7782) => 7781.0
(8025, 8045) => 8026.0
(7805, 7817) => 7816.0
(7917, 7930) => 7918.5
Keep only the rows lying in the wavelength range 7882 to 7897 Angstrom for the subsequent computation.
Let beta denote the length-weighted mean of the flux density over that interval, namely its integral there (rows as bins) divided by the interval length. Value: 35.6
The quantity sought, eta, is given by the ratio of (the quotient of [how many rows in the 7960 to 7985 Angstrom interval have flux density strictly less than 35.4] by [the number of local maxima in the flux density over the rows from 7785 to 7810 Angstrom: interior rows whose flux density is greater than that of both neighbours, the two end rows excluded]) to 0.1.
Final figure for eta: 40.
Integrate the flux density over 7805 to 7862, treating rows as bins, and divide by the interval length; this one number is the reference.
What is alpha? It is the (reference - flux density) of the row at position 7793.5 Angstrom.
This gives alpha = 0.0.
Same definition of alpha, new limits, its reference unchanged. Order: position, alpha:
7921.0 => 2.3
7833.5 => 0.8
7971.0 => -0.6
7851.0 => -0.5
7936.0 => 1.9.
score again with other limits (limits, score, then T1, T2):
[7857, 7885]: 18.9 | 0.9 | 35.9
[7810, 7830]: 18.5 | 0.4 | 36.1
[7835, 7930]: 18.7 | 1.1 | 35.3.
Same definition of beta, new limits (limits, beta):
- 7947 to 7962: 32.8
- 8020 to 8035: 37.8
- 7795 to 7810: 36.1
